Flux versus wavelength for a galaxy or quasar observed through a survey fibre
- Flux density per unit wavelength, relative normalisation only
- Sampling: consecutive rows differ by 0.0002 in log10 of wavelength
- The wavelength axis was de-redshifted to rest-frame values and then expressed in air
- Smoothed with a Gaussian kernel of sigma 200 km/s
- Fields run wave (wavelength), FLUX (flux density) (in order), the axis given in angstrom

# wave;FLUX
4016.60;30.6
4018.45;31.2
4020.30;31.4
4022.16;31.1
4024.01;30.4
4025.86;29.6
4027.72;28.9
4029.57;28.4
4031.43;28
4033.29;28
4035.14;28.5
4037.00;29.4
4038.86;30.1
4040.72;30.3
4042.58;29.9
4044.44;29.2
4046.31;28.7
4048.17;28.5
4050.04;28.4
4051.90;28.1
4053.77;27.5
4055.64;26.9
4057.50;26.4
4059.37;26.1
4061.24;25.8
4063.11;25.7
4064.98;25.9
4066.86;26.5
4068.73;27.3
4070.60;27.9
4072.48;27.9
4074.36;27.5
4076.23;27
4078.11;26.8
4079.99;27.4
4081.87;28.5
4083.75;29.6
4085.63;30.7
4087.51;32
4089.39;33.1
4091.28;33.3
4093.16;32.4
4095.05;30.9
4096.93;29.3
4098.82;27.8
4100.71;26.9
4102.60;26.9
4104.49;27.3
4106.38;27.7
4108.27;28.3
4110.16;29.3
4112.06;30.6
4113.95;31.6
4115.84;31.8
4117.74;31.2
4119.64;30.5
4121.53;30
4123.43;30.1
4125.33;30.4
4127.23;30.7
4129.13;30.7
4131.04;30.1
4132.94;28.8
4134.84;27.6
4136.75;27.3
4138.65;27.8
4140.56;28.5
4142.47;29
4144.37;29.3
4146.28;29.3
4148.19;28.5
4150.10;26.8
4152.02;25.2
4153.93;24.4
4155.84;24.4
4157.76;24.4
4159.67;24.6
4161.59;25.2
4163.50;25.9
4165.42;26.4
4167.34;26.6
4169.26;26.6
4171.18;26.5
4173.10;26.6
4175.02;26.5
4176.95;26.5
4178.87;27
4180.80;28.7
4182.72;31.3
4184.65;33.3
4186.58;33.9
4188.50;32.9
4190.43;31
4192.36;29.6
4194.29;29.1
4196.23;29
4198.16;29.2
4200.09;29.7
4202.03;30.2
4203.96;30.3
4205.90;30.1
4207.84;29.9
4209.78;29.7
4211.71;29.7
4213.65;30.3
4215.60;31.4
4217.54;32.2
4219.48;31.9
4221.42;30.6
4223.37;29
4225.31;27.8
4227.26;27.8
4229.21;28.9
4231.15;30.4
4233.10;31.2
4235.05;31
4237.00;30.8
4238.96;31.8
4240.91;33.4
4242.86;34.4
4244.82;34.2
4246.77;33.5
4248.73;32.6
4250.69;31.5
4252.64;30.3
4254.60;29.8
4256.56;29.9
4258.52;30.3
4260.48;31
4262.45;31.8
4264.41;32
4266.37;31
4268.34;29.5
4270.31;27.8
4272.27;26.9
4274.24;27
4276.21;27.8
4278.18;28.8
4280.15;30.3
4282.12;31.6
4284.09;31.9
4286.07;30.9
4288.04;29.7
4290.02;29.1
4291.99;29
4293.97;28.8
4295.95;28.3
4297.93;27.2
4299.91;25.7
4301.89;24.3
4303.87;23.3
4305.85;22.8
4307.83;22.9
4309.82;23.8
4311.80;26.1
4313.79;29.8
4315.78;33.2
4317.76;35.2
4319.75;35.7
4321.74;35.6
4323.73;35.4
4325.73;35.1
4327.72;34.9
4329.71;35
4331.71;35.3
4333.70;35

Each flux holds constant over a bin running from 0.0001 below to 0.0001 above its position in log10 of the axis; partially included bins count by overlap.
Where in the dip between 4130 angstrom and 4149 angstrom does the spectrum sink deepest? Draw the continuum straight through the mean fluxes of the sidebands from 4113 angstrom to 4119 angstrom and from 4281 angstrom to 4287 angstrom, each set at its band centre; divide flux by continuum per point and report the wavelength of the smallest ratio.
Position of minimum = 4136.75 angstrom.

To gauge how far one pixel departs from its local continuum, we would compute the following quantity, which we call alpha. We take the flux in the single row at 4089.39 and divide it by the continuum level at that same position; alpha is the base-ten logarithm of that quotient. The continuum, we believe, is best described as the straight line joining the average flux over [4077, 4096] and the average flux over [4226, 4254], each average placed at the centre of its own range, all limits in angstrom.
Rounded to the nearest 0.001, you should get 0.036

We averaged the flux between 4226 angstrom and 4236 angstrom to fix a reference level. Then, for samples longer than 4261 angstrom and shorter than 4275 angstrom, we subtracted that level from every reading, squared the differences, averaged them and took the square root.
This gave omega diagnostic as 2.1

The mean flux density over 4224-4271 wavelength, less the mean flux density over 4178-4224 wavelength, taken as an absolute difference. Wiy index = 0.5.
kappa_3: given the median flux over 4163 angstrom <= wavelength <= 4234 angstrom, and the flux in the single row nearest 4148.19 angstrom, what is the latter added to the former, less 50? 8.2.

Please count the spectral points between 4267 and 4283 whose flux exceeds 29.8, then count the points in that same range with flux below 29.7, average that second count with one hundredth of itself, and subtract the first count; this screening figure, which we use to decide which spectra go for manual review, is 1.0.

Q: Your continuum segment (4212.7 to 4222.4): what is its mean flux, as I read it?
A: 31.3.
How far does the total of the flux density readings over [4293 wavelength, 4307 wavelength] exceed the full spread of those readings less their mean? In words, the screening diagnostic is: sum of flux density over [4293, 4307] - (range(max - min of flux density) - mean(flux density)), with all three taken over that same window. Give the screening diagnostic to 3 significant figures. 200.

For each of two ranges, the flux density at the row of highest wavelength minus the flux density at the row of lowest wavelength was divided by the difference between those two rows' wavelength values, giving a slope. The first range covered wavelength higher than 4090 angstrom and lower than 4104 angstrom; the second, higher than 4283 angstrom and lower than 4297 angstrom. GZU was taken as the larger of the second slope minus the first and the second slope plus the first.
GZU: 0.3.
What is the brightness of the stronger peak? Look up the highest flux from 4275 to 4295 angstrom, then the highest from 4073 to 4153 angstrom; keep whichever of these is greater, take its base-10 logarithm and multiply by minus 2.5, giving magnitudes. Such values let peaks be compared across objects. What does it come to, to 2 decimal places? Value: -3.81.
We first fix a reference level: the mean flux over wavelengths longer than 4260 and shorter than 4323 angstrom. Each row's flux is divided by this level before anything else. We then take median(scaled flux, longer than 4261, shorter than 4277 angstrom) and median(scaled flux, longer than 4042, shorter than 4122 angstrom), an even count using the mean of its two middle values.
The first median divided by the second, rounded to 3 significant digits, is 1.01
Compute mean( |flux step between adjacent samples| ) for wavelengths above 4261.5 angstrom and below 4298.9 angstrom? 0.83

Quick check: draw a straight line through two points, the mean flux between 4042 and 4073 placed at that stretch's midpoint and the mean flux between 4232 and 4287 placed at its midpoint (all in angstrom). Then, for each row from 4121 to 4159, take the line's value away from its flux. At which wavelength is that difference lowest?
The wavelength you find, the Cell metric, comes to 4157.76 angstrom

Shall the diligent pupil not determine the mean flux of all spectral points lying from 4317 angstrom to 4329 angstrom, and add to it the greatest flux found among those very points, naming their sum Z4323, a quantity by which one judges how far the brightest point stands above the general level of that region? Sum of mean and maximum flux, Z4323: 71.0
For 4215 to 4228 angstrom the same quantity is 62.3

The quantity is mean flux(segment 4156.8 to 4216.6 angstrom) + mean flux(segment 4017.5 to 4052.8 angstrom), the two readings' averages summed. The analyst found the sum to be 58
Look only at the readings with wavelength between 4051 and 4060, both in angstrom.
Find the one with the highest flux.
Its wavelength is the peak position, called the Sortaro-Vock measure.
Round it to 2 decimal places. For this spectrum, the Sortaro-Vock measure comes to 4051.90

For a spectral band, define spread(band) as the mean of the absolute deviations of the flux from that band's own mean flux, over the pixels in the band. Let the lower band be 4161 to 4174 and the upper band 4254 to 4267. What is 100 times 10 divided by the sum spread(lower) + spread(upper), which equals 897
